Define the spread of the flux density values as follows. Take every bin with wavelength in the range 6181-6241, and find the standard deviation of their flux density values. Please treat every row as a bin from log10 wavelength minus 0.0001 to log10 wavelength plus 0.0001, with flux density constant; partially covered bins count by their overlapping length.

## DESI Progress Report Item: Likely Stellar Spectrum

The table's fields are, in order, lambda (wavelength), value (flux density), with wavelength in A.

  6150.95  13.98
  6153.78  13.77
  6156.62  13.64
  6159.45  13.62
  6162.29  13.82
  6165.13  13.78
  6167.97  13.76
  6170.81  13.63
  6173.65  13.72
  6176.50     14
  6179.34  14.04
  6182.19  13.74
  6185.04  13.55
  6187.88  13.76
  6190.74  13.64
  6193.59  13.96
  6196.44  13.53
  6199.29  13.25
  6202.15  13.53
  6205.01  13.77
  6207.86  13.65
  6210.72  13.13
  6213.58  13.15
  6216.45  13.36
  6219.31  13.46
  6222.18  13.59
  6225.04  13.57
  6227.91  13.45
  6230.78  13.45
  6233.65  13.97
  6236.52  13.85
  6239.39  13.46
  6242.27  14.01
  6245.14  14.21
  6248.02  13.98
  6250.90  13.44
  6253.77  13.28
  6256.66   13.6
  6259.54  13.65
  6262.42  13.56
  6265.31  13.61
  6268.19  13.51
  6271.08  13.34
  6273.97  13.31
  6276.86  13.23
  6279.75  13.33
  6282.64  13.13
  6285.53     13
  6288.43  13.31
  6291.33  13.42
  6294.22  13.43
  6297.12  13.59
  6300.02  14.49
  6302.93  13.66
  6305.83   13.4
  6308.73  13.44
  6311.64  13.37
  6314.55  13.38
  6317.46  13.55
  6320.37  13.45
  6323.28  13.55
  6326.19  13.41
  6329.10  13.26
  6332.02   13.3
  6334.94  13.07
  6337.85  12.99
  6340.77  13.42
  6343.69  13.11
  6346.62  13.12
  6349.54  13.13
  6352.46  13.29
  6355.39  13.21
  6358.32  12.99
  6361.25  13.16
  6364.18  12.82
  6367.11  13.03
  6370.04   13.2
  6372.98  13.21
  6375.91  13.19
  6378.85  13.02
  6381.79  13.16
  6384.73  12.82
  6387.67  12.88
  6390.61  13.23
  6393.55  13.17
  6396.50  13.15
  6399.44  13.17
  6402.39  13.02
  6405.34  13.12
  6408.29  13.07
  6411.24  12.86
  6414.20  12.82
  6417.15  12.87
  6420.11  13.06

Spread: 0.23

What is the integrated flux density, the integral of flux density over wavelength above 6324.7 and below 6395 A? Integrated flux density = 923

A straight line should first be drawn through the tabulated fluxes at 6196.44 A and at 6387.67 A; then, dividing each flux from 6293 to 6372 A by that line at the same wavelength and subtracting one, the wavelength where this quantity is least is 6364.18 A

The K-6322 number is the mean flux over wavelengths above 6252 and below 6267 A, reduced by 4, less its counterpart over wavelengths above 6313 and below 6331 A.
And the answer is -3.9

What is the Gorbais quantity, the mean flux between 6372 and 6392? 13.1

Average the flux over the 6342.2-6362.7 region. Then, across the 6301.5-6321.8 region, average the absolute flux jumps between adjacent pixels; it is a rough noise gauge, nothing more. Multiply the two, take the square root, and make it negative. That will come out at -1.19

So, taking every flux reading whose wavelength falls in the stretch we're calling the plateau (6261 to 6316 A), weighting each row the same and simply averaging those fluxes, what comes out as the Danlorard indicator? 13.4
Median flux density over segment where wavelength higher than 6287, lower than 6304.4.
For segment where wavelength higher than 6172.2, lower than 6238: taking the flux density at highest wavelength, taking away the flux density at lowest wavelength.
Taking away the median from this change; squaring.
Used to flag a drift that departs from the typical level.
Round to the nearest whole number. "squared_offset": 179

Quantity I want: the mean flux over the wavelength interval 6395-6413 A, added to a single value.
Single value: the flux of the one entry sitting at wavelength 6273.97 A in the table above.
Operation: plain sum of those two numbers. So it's 26.4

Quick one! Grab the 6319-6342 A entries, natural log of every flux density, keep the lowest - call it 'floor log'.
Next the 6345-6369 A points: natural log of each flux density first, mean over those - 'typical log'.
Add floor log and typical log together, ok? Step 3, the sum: 5.14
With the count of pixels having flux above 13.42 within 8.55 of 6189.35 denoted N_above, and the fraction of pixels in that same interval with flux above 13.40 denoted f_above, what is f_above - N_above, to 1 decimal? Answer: -5.0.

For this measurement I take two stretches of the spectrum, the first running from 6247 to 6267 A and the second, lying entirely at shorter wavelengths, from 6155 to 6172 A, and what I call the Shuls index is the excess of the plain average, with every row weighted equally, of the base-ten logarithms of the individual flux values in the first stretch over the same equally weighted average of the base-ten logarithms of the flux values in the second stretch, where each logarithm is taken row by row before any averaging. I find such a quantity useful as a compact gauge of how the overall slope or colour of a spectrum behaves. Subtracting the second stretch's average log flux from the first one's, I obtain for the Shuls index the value -0.0038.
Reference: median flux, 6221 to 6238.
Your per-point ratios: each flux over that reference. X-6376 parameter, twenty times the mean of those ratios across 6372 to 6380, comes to 19.4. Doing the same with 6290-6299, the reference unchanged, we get 19.9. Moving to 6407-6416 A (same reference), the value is 19.0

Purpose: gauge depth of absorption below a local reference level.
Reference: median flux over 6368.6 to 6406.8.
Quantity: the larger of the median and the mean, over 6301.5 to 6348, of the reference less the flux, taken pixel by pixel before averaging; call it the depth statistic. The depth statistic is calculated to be -0.18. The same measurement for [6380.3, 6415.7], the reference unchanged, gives 0.12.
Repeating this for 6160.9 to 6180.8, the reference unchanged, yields -0.62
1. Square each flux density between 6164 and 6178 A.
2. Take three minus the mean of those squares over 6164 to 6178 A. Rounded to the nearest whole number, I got -187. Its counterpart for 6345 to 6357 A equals -171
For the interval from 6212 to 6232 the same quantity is -177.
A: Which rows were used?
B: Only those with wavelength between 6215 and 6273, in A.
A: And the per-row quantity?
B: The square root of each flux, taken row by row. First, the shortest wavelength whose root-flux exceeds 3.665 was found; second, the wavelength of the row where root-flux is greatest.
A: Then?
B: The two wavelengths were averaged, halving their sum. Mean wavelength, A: 6232.2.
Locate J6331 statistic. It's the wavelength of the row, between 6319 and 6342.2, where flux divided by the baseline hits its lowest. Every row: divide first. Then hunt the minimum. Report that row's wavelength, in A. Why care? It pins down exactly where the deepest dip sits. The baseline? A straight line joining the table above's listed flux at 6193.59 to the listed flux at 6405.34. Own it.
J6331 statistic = 6337.85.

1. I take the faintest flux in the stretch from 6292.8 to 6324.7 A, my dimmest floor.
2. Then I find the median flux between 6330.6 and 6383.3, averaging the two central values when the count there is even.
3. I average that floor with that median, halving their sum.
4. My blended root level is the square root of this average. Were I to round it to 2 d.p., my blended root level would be 3.64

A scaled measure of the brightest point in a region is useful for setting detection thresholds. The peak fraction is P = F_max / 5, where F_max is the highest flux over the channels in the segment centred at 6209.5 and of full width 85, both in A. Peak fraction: 2.84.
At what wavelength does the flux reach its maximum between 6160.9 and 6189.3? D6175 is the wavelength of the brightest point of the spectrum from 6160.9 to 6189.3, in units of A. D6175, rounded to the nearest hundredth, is 6179.34 A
